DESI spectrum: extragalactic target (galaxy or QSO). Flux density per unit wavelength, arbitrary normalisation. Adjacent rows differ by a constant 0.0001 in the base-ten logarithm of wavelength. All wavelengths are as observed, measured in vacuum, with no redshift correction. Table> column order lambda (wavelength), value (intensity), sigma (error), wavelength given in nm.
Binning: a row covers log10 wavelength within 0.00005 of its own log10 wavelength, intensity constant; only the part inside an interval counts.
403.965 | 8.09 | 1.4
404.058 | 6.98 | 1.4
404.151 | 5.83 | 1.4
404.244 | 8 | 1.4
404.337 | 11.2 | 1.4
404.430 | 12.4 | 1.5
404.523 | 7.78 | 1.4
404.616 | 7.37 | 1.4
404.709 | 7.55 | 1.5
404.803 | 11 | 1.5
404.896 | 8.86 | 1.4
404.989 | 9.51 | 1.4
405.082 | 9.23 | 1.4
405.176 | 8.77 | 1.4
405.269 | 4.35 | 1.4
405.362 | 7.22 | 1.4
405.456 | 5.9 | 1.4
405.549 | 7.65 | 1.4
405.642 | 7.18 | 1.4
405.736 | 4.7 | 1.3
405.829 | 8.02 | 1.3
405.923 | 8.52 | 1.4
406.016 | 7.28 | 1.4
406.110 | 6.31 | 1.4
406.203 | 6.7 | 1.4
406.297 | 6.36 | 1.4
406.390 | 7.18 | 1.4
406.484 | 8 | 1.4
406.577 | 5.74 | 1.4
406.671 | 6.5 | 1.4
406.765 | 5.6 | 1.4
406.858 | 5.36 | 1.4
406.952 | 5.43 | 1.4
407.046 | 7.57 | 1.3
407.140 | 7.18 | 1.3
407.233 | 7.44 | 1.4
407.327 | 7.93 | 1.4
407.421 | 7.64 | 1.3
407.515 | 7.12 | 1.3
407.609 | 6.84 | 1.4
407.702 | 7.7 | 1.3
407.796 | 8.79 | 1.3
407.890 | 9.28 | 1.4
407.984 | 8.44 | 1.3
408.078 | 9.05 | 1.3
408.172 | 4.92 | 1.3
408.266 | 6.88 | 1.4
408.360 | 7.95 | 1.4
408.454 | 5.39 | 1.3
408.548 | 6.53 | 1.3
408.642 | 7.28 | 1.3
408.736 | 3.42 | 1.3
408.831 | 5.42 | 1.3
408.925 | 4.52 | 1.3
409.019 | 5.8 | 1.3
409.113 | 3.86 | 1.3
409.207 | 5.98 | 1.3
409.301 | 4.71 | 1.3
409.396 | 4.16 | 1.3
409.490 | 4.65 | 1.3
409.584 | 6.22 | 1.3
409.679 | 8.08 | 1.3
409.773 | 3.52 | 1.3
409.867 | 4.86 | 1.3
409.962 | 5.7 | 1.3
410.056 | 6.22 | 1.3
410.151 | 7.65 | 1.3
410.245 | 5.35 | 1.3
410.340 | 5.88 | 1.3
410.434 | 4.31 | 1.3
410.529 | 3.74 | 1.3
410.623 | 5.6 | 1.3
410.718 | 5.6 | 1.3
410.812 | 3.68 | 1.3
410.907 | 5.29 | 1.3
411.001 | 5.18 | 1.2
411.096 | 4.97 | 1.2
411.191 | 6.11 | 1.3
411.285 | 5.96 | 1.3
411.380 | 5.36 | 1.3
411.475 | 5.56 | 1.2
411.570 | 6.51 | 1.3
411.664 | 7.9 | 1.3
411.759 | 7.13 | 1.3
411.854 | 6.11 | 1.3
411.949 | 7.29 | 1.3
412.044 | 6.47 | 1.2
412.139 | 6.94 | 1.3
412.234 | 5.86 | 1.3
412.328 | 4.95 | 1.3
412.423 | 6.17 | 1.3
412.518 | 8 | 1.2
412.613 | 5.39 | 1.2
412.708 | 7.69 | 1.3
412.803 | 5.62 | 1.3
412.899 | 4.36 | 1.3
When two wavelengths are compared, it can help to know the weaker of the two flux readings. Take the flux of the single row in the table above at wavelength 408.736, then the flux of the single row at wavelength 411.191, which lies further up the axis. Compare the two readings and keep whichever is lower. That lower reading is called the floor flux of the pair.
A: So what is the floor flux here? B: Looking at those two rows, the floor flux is 3.4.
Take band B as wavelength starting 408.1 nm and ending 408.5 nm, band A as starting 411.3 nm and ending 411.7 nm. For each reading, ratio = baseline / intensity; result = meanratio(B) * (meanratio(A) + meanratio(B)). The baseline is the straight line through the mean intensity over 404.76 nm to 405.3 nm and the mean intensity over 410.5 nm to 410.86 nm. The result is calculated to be 1.77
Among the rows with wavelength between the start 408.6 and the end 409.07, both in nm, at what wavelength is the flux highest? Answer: 408.642 nm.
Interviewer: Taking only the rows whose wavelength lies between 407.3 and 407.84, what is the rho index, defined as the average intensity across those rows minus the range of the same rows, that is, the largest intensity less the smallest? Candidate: 5.7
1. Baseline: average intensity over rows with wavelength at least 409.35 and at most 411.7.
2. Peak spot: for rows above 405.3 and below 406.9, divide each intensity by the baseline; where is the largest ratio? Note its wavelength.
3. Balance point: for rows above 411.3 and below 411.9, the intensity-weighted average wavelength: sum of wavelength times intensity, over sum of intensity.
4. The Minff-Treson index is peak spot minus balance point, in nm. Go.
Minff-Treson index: -5.71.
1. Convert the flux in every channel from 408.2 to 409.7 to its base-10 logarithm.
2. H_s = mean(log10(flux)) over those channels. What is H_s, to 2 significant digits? 0.74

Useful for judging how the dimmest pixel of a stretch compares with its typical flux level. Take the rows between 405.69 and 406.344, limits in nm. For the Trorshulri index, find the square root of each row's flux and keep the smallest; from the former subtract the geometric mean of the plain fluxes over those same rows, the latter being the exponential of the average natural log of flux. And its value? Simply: -4.57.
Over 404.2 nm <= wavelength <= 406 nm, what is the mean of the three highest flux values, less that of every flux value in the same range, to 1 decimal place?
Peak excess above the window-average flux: 3.4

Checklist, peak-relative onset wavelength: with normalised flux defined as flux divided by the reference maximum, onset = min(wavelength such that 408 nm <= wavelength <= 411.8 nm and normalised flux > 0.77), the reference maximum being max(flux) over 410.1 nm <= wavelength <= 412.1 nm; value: 408.078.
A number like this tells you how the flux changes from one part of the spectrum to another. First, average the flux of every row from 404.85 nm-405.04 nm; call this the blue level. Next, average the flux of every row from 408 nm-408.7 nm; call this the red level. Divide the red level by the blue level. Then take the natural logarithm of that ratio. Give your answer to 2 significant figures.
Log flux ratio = -0.29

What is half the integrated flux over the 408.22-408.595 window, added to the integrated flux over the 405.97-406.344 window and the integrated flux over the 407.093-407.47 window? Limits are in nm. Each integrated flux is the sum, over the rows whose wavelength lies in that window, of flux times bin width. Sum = 6.6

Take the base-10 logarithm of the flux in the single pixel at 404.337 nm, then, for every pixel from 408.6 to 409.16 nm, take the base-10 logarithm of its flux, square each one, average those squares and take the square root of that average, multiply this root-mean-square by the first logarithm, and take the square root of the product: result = 0.86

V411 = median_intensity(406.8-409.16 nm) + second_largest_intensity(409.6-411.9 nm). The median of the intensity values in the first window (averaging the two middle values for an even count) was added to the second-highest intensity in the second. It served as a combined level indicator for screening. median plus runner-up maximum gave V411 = 15.0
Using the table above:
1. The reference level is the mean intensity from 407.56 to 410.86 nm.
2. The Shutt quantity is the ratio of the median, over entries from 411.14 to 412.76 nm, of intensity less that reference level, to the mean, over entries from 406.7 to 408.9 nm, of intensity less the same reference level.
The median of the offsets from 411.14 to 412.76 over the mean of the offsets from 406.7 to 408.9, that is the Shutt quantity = 0.2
